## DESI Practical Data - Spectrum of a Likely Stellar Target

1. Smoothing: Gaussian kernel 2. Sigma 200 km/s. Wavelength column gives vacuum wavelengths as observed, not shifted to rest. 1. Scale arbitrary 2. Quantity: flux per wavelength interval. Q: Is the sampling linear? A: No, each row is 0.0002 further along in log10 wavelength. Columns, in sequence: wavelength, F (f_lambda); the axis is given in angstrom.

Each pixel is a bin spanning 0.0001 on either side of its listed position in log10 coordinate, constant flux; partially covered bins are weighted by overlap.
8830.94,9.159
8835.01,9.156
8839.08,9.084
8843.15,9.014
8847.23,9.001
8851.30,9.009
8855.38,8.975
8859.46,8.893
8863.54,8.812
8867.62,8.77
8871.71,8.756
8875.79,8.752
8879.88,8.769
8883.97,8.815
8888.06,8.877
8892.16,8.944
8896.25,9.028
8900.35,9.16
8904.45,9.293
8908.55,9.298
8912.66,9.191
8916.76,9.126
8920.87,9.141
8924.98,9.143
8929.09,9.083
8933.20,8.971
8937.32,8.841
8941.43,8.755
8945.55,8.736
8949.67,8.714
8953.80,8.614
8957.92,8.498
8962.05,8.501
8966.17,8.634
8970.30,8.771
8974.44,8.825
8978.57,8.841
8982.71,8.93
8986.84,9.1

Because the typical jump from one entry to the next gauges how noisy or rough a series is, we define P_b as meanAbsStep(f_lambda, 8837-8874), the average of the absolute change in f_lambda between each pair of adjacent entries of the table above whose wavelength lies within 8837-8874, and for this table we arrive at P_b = 0.043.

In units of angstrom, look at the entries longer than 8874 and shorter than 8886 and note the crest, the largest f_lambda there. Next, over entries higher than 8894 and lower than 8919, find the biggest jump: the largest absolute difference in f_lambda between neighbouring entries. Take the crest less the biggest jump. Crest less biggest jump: 8.68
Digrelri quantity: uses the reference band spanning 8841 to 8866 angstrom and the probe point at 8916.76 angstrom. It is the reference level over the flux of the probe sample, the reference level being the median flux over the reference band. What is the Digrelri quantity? 0.98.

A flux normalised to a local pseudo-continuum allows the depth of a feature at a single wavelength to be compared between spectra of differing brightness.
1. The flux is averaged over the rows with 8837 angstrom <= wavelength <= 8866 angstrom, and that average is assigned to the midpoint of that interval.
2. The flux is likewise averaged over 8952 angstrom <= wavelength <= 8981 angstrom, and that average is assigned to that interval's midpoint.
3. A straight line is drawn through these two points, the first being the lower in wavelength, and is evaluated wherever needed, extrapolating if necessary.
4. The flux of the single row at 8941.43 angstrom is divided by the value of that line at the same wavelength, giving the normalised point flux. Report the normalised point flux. 1.00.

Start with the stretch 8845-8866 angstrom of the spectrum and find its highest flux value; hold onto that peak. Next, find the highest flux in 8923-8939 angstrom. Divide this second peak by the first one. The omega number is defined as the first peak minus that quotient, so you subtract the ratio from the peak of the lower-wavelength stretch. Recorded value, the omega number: 7.99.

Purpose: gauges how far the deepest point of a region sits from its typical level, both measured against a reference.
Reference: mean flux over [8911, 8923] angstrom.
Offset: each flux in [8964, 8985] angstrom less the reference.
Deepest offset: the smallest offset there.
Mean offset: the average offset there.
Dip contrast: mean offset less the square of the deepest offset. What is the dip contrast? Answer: -0.62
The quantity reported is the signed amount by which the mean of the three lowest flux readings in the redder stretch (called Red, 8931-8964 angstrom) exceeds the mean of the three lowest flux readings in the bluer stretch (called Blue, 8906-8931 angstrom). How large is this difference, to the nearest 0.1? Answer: -0.6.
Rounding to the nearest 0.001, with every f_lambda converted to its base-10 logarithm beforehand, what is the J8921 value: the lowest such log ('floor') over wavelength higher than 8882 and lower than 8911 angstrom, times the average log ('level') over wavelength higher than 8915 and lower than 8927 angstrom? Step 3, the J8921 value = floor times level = 0.908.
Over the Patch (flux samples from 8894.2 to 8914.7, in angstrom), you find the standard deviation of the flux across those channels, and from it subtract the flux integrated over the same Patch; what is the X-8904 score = -188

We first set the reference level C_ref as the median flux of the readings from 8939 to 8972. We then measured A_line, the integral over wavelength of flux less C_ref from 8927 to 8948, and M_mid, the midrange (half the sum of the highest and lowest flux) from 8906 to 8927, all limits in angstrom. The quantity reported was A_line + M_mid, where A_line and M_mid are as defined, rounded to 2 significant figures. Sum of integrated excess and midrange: 13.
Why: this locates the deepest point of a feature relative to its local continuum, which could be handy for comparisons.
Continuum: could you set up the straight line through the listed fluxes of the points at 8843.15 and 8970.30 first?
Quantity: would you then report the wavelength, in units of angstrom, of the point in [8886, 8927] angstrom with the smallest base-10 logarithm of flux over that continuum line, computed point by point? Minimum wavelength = 8888.06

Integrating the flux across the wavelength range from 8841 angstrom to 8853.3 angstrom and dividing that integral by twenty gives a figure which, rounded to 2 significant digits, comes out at 5.5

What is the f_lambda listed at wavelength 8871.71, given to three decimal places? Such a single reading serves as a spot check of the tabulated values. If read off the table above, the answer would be 8.756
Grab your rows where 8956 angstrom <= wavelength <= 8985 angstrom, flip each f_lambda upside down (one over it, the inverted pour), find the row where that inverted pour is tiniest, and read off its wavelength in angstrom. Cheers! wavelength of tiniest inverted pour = 8982.71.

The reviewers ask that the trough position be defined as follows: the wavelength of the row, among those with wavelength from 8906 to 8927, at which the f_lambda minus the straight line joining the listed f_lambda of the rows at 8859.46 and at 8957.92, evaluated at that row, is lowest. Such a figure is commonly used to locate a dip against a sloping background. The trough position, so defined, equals 8916.76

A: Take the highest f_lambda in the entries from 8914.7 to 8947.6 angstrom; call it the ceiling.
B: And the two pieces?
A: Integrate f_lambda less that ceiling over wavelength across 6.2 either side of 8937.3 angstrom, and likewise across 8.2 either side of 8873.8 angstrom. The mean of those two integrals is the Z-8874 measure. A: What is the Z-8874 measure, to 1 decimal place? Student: -4.9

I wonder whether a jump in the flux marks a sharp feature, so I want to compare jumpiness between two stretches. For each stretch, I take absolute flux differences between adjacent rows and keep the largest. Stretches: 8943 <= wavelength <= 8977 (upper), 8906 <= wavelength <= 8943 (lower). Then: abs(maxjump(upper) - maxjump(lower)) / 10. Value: 0.0007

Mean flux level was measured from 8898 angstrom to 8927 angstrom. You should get 9.2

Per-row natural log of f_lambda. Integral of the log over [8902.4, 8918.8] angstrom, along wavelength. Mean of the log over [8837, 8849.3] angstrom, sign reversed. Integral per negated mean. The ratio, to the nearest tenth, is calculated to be -16.6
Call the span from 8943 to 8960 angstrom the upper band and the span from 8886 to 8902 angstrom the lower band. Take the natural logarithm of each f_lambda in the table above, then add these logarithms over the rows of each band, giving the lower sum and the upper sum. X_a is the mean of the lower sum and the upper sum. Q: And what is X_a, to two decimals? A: 8.71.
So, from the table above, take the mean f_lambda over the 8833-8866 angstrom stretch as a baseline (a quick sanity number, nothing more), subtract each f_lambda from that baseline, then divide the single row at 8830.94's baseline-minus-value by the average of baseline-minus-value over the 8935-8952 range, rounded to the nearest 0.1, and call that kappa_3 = -0.7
